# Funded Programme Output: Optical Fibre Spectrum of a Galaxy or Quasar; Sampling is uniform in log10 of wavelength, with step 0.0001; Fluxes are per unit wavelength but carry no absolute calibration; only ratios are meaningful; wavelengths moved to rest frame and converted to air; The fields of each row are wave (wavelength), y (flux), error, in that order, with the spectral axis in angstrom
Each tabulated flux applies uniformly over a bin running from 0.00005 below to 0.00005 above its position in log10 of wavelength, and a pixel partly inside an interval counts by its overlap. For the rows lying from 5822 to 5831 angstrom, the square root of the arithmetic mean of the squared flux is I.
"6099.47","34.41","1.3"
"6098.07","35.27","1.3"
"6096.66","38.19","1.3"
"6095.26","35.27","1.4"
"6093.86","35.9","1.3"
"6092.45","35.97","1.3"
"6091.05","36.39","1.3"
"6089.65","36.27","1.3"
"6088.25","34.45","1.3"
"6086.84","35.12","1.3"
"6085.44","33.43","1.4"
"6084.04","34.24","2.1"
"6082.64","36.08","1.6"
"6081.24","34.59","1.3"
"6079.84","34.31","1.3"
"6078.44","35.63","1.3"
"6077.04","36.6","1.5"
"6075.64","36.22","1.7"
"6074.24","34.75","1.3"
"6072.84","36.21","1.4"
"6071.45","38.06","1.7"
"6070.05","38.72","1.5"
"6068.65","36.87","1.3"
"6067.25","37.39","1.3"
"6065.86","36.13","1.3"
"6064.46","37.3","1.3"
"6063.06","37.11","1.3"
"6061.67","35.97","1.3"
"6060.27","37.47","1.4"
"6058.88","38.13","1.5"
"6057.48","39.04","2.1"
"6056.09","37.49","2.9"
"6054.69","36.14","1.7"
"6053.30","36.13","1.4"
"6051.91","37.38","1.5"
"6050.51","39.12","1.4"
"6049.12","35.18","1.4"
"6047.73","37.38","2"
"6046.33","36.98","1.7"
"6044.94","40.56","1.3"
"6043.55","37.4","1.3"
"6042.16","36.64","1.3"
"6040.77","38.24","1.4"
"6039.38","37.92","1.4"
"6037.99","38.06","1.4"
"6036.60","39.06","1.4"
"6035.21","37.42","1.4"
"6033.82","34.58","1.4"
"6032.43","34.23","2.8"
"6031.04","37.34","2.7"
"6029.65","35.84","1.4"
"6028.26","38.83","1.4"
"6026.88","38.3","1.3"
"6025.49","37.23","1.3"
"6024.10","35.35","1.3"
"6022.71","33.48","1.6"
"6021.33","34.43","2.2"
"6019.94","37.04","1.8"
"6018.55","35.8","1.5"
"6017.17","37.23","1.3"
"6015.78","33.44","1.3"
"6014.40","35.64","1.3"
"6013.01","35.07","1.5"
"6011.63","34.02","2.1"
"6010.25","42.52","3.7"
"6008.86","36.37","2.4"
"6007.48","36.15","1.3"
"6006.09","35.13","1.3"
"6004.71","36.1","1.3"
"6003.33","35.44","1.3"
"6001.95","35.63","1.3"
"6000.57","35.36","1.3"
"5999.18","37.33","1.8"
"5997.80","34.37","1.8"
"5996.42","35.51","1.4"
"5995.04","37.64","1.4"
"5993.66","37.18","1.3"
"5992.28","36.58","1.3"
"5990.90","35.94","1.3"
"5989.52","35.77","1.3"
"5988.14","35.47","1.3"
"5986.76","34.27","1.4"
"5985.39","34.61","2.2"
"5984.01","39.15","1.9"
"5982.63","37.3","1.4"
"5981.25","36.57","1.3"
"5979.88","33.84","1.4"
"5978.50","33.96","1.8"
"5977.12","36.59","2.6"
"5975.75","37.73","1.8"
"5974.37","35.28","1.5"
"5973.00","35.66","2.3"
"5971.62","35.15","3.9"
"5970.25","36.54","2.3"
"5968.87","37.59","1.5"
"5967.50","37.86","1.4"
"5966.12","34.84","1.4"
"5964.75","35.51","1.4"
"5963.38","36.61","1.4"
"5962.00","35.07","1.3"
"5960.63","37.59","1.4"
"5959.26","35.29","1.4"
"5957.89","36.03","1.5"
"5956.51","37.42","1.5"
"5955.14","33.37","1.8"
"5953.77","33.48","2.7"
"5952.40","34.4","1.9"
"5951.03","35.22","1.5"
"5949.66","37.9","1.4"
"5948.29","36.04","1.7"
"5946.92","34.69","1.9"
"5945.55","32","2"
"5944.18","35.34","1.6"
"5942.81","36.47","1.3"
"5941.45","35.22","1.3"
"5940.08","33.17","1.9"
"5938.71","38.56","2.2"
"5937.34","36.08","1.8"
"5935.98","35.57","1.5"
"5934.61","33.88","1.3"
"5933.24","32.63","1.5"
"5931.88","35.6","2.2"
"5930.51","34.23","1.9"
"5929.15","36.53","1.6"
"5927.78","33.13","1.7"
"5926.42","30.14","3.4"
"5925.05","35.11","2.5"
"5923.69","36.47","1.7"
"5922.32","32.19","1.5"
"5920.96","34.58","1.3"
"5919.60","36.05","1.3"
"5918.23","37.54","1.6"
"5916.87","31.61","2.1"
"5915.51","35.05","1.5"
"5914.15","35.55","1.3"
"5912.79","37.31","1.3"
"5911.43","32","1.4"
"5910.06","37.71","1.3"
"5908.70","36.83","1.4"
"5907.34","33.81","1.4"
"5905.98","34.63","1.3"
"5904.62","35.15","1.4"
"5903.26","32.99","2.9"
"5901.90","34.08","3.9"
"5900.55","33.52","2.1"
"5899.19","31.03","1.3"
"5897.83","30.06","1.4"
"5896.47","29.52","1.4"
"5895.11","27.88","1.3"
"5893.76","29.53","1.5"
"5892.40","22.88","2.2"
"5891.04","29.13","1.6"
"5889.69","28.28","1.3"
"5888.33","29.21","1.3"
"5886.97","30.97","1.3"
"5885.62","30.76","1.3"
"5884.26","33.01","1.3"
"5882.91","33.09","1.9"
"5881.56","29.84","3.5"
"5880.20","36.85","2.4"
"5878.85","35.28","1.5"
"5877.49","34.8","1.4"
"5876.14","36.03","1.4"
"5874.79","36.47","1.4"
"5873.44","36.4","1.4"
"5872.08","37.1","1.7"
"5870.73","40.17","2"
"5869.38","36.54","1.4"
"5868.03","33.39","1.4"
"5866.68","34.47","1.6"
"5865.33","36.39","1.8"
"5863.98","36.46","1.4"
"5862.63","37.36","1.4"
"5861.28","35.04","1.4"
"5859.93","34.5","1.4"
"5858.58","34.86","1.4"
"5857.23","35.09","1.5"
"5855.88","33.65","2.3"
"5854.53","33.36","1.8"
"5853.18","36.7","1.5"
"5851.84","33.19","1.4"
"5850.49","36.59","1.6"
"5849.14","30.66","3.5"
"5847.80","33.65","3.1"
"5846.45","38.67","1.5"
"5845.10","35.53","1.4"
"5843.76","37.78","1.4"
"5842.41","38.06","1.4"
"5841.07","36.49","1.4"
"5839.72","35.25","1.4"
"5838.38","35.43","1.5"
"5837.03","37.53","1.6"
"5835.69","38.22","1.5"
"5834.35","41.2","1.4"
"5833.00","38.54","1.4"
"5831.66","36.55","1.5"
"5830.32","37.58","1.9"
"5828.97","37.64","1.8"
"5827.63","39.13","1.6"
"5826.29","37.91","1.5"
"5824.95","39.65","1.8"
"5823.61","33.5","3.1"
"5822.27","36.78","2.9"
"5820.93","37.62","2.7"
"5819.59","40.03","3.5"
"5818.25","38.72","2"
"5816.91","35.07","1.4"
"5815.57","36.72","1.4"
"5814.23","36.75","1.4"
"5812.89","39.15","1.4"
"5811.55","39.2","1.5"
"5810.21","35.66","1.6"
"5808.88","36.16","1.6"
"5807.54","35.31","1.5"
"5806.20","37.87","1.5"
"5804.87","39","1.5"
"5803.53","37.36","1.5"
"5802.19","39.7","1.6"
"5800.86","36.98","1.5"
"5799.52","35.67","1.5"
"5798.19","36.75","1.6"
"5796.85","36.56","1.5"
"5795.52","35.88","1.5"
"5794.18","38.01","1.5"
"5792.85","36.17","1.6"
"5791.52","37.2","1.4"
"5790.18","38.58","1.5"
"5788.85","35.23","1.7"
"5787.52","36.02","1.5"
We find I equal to 37.5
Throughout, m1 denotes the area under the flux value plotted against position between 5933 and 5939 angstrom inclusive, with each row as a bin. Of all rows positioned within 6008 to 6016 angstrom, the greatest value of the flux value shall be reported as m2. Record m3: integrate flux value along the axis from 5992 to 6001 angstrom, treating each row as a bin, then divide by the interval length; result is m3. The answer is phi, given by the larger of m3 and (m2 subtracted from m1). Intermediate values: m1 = 212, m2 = 42.52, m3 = 36.3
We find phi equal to 169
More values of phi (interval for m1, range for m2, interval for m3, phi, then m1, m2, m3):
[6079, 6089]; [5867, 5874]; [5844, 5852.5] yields 306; 346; 40.17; 34.9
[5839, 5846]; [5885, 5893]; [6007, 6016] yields 226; 257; 30.97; 36.3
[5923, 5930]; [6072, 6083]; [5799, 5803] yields 203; 240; 36.6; 37.5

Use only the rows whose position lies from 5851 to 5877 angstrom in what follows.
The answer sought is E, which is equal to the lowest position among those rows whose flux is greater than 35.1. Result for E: 5853.18 angstrom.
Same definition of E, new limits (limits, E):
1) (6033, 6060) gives 6035.21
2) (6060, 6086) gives 6060.27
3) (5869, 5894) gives 5869.38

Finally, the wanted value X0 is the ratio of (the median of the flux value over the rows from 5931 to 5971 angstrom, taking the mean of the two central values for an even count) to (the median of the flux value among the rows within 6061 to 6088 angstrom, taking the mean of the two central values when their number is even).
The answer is 0.98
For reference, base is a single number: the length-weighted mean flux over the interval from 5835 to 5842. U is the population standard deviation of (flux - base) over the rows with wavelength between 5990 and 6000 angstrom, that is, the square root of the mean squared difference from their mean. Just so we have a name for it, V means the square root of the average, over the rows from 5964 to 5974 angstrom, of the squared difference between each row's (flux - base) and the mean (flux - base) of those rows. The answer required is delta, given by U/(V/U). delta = 1.1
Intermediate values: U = 1.08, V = 1.1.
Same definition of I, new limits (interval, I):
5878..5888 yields 32.9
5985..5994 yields 35.7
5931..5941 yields 35.1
